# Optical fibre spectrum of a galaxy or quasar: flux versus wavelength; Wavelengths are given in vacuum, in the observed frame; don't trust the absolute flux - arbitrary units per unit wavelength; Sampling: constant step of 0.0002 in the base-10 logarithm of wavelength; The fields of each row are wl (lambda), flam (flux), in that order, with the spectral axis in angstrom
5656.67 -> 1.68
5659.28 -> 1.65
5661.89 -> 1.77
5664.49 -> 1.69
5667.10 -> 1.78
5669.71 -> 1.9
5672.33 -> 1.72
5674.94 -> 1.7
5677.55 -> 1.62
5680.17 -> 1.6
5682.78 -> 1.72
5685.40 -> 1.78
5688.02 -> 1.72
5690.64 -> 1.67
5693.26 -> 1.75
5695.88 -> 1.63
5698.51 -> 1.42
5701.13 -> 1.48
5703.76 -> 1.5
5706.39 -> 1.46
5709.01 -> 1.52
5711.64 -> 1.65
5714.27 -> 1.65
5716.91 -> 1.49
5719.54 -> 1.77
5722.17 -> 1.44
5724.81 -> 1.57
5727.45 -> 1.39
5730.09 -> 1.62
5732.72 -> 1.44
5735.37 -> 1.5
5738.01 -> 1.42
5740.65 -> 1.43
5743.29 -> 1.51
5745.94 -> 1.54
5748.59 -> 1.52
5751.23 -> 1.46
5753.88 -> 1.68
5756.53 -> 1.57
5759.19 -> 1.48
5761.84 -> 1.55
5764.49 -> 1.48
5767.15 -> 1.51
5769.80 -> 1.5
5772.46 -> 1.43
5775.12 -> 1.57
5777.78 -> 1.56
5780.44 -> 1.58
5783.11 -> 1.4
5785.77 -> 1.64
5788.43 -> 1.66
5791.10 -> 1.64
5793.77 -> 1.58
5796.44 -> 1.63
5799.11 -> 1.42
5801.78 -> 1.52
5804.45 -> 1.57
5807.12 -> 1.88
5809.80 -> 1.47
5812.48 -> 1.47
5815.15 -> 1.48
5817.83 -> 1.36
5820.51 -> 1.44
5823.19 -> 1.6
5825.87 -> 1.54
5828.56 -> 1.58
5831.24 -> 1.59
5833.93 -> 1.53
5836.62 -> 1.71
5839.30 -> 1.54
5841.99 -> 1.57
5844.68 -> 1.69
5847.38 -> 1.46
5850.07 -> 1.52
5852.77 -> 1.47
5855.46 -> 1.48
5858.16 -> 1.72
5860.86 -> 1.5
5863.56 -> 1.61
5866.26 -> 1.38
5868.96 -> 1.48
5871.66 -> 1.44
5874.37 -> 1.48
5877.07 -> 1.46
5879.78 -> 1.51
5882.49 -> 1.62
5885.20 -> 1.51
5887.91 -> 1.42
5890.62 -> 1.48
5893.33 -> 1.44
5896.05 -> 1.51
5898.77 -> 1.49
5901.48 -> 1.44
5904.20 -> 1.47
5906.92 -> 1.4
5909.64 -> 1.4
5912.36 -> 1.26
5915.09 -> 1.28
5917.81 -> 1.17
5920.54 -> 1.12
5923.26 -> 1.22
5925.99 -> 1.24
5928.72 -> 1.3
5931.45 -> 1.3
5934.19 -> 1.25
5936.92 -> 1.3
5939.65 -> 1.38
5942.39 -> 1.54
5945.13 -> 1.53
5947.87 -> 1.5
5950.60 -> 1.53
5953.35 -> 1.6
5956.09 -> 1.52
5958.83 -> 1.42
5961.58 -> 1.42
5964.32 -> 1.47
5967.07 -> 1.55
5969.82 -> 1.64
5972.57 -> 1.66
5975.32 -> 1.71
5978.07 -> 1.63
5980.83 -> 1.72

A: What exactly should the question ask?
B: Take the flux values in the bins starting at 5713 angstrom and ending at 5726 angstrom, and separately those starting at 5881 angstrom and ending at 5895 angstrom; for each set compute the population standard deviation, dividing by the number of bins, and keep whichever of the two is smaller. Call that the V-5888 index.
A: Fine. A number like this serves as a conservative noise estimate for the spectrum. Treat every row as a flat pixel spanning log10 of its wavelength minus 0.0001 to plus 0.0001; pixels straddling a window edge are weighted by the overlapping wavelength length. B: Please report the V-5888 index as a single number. 0.070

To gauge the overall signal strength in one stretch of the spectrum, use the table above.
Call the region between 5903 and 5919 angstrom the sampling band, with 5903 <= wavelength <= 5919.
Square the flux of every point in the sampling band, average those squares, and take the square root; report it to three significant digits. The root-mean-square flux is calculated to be 1.33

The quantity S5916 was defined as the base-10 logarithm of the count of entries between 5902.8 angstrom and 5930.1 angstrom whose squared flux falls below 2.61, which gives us 1.00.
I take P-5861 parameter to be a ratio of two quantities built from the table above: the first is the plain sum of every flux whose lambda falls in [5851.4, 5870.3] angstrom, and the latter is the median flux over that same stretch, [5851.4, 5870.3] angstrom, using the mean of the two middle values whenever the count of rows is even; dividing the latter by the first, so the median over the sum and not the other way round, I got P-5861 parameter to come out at 0.14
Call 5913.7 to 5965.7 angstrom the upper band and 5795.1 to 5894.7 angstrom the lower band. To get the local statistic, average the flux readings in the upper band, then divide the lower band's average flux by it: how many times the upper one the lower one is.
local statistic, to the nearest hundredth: 1.11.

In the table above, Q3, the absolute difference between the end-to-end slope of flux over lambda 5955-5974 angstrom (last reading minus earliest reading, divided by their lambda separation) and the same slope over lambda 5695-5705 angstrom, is 0.025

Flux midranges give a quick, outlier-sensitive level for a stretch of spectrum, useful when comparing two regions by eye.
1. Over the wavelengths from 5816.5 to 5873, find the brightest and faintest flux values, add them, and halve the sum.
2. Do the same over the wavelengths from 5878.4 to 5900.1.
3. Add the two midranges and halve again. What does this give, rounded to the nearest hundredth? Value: 1.53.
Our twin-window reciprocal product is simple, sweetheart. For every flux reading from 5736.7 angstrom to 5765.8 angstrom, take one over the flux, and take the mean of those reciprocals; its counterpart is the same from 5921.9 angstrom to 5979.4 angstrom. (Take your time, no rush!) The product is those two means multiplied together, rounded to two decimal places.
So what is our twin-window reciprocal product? 0.46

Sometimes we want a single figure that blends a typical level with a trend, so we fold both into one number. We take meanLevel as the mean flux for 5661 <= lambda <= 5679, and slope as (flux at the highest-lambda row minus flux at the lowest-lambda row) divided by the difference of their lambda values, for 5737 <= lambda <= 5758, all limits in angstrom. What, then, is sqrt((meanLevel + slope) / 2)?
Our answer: 0.93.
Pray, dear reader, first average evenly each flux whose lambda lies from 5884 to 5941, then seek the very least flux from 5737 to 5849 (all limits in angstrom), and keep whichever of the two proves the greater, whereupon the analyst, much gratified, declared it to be 1.360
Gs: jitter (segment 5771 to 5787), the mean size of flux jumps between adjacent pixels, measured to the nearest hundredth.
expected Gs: 0.12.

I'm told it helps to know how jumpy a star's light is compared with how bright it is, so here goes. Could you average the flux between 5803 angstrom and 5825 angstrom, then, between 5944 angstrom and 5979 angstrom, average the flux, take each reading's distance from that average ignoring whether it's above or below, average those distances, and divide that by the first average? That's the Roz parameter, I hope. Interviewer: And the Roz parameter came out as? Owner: 0.05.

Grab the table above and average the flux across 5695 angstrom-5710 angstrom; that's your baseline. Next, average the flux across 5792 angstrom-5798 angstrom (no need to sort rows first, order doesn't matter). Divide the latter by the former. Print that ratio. 1.07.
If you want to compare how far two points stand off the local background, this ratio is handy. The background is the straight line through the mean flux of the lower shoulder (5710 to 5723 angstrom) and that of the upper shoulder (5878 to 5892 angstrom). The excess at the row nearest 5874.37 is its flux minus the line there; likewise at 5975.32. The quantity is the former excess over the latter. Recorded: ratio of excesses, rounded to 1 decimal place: -0.1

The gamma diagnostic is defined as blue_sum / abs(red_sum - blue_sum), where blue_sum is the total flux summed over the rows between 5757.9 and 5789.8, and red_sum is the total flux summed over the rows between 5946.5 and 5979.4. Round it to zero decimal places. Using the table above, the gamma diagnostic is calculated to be 63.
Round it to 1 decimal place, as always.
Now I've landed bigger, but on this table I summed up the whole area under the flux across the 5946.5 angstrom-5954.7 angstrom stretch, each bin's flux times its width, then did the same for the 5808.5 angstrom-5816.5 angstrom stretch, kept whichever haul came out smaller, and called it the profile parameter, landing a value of 11.8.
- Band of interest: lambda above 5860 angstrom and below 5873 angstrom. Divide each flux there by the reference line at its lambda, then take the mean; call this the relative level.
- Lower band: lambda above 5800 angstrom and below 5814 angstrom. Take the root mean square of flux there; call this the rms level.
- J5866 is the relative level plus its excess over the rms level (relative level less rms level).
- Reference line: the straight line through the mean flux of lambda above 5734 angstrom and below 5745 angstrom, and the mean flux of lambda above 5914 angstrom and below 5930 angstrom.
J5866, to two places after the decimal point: 0.70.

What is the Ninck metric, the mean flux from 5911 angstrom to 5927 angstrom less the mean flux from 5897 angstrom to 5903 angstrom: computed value -0.25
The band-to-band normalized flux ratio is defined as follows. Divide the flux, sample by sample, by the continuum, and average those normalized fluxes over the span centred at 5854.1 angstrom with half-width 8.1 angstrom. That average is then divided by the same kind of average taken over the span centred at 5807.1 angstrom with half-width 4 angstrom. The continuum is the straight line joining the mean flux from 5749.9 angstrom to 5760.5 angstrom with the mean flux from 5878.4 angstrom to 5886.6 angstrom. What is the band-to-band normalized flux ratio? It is 0.93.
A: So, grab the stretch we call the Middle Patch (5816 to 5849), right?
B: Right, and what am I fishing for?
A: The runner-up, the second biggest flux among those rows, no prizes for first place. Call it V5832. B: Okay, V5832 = 1.69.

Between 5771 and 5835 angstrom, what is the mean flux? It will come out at 1.55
